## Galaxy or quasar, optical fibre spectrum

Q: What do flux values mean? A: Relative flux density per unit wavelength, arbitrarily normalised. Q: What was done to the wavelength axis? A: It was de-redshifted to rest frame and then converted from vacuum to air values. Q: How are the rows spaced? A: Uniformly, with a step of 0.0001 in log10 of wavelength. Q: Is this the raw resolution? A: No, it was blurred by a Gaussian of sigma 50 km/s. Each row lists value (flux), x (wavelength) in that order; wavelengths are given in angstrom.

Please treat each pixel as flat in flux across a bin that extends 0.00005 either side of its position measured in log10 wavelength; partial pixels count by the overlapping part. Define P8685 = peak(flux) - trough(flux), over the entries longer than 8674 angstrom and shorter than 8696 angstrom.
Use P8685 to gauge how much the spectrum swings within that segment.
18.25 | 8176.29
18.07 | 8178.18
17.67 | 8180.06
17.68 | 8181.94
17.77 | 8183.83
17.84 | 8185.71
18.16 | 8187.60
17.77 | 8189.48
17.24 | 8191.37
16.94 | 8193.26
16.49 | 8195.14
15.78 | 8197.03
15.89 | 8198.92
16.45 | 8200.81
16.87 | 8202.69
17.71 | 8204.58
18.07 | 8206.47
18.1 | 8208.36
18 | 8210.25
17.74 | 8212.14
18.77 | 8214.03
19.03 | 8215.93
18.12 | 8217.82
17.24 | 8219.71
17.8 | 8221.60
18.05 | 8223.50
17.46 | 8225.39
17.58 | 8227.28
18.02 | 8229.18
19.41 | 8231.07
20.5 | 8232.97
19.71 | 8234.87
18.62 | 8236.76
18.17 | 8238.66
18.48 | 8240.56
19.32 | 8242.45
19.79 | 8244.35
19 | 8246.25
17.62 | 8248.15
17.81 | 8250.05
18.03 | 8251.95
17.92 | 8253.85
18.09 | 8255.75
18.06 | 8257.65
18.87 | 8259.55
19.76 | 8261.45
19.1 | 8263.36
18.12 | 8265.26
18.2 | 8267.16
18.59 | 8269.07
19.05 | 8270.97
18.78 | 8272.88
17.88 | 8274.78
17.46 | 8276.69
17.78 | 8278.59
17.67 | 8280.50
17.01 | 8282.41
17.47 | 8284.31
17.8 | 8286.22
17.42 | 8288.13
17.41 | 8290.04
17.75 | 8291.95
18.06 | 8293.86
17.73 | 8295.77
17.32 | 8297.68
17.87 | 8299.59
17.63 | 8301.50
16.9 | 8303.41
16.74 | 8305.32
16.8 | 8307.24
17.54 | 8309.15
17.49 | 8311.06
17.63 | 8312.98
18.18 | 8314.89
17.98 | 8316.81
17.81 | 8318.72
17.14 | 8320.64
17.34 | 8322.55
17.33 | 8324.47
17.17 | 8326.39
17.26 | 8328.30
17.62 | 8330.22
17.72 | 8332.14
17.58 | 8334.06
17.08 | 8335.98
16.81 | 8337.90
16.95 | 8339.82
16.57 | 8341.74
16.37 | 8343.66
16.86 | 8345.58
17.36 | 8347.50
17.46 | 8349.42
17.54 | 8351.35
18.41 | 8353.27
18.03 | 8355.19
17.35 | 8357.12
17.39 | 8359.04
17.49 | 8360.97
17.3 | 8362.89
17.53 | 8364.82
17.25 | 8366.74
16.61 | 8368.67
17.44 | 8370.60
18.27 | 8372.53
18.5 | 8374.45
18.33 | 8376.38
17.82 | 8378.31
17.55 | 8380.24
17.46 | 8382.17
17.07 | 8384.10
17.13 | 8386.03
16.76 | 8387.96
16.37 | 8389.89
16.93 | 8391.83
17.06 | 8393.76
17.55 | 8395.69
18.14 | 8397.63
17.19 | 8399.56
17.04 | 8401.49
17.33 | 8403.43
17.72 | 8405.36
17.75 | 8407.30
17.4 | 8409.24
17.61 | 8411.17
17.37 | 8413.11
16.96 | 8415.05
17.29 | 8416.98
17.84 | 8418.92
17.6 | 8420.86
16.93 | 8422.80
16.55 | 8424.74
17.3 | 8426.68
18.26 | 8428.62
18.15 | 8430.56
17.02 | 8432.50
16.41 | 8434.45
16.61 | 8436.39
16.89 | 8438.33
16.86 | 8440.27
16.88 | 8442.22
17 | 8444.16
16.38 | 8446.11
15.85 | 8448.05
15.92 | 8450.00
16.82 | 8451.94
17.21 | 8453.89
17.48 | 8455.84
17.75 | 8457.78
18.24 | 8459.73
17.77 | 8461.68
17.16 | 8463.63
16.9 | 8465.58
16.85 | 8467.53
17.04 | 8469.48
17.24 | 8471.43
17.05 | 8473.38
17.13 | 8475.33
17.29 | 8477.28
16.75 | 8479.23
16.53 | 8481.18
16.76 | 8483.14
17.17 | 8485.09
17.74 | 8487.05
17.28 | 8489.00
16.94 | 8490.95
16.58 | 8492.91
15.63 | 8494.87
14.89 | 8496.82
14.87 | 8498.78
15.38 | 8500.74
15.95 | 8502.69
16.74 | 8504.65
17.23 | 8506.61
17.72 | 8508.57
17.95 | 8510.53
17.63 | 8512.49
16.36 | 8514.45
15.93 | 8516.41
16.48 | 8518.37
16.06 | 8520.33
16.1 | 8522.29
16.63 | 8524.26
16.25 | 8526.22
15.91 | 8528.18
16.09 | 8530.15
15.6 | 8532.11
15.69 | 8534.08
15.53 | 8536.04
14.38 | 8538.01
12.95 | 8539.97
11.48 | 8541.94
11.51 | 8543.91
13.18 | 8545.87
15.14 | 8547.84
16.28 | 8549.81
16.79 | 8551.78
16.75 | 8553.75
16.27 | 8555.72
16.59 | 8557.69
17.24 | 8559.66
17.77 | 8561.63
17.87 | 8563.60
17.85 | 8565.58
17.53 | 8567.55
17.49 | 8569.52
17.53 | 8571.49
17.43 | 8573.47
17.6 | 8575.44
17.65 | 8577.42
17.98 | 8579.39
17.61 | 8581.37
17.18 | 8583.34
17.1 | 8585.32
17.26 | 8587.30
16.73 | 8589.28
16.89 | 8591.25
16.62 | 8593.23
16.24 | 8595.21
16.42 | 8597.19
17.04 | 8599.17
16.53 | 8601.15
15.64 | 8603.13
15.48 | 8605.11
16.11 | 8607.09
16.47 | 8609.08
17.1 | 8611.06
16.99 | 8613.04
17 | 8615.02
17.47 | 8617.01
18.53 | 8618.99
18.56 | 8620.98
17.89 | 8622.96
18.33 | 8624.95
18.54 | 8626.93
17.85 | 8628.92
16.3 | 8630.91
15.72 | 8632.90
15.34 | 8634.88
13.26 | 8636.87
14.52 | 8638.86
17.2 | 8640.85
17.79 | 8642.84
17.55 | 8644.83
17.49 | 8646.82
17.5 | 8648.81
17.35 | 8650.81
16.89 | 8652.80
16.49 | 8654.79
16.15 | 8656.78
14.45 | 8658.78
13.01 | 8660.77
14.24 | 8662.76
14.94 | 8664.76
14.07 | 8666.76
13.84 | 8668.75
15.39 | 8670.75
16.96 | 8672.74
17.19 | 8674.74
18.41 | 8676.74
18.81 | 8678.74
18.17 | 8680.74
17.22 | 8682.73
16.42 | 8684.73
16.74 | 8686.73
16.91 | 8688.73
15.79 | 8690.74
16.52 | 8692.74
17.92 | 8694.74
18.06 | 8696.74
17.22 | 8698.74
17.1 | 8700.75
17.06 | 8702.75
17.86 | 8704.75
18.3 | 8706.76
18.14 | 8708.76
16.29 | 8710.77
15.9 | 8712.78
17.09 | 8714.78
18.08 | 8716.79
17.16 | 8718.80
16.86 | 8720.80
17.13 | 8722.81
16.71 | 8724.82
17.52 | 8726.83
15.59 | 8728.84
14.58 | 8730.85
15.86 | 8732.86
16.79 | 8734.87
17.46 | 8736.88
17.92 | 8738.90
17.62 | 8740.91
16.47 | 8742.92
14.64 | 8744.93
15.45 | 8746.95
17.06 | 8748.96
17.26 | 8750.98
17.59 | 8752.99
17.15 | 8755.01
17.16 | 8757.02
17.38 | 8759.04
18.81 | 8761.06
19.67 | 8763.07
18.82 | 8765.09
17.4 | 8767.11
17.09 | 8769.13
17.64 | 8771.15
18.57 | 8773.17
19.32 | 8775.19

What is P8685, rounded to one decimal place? 3.0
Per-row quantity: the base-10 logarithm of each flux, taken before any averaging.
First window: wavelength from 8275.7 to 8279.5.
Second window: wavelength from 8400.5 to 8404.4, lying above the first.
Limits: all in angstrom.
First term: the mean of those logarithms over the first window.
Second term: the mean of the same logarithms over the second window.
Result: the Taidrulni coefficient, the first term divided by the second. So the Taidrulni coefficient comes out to 1.01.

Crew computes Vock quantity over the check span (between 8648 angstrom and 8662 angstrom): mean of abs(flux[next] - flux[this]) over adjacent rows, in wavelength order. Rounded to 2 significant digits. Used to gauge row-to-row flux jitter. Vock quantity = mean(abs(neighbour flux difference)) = 0.75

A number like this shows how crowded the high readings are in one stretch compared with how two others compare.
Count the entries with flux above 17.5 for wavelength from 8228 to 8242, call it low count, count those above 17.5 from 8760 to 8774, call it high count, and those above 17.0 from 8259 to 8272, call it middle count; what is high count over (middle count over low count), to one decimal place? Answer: 5.0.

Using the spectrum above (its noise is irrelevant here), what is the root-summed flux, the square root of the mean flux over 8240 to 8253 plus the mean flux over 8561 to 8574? 6.02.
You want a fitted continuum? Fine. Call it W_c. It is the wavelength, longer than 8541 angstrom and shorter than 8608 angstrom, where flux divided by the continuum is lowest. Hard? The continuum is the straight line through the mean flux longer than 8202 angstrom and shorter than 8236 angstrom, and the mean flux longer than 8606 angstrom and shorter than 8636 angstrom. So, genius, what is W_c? 8541.94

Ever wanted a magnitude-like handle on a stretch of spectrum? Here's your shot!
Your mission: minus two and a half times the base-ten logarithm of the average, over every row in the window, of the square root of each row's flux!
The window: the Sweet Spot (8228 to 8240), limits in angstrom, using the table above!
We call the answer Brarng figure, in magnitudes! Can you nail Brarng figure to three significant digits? -1.60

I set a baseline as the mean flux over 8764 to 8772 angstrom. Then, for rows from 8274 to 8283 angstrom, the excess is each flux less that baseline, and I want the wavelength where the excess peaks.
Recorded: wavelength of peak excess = 8274.78 angstrom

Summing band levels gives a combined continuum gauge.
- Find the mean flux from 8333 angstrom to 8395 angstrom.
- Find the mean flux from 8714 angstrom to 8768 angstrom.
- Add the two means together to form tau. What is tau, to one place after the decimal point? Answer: 34.4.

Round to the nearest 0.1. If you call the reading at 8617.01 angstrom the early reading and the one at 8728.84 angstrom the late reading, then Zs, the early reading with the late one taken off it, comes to 1.9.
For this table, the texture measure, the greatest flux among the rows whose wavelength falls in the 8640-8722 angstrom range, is 18.81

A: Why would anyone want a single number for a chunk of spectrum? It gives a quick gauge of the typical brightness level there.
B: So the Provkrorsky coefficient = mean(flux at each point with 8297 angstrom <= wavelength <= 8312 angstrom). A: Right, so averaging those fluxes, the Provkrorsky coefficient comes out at 17.3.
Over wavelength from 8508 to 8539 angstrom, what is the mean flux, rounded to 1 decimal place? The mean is 16.3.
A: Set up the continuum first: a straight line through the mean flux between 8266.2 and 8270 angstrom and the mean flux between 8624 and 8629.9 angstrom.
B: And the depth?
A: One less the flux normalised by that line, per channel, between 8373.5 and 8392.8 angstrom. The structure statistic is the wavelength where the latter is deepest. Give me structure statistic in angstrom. 8389.89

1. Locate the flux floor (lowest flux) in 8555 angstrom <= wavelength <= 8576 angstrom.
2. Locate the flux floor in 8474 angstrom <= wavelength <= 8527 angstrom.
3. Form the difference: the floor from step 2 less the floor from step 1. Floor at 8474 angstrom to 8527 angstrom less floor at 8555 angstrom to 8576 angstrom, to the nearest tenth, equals -1.4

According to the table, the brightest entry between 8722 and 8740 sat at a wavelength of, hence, 8738.90 angstrom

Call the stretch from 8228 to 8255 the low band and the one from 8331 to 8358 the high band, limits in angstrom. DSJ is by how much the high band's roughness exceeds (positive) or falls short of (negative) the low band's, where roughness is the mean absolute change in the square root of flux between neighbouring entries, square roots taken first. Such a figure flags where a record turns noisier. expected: -0.037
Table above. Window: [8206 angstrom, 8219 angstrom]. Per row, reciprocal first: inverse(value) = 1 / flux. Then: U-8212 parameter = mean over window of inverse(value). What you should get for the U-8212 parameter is 0.0548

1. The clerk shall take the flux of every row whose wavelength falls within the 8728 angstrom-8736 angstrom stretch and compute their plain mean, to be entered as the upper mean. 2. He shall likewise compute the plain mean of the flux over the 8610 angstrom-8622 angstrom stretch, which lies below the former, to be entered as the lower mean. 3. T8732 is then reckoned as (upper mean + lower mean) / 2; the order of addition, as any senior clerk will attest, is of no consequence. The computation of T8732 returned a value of 16.7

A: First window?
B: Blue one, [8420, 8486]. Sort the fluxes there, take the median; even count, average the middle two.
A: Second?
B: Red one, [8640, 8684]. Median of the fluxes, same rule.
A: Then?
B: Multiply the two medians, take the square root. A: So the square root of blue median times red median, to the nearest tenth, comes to 17.0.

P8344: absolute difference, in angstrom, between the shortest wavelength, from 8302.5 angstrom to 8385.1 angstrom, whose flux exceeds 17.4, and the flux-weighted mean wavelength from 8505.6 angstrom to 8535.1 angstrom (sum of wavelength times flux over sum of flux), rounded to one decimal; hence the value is 210.9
